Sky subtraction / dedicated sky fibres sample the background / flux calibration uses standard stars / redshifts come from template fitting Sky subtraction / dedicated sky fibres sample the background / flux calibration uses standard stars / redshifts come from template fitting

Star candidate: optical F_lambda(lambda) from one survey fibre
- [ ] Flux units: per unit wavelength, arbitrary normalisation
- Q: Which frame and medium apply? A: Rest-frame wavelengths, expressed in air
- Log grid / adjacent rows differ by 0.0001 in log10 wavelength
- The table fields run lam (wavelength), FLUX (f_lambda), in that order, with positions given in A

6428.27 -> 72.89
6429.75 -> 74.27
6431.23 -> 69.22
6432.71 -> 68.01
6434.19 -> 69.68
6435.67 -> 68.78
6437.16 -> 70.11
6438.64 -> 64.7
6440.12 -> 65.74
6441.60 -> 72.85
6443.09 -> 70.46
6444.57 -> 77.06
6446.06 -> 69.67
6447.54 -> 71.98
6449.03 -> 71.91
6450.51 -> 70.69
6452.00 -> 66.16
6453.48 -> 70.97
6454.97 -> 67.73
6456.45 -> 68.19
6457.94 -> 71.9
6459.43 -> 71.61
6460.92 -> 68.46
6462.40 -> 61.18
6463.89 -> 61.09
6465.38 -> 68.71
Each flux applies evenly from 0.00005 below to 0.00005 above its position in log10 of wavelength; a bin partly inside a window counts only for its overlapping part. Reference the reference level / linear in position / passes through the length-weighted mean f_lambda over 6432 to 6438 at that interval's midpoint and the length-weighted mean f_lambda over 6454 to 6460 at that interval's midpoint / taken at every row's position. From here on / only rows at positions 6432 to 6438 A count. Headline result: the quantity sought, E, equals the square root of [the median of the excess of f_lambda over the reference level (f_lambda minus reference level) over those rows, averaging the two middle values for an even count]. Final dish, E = 0.4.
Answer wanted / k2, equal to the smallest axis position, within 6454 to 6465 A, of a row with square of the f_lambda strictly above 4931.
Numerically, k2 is 6457.94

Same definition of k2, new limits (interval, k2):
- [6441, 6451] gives 6441.60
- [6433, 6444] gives 6441.60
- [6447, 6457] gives 6447.54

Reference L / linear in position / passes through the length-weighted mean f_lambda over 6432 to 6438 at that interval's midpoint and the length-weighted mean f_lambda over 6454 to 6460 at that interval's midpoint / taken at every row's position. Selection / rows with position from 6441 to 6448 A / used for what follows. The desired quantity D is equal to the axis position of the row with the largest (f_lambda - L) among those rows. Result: 6444.57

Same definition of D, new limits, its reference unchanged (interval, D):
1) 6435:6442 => 6441.60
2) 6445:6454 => 6447.54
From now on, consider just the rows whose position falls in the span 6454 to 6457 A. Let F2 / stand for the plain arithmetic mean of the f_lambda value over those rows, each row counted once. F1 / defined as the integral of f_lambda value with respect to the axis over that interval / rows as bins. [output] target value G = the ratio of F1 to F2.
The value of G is 3.01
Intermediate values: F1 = 205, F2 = 68.0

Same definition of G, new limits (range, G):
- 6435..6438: 2.99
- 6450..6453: 3.00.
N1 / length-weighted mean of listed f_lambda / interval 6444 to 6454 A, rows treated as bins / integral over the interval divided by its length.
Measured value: 71.1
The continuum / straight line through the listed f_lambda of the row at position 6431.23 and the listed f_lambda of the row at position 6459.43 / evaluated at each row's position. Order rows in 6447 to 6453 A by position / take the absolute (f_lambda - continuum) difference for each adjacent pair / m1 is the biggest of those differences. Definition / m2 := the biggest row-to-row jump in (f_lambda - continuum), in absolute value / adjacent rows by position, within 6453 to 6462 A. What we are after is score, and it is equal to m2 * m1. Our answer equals 17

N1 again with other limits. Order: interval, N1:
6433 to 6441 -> 67.9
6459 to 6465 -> 65.5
